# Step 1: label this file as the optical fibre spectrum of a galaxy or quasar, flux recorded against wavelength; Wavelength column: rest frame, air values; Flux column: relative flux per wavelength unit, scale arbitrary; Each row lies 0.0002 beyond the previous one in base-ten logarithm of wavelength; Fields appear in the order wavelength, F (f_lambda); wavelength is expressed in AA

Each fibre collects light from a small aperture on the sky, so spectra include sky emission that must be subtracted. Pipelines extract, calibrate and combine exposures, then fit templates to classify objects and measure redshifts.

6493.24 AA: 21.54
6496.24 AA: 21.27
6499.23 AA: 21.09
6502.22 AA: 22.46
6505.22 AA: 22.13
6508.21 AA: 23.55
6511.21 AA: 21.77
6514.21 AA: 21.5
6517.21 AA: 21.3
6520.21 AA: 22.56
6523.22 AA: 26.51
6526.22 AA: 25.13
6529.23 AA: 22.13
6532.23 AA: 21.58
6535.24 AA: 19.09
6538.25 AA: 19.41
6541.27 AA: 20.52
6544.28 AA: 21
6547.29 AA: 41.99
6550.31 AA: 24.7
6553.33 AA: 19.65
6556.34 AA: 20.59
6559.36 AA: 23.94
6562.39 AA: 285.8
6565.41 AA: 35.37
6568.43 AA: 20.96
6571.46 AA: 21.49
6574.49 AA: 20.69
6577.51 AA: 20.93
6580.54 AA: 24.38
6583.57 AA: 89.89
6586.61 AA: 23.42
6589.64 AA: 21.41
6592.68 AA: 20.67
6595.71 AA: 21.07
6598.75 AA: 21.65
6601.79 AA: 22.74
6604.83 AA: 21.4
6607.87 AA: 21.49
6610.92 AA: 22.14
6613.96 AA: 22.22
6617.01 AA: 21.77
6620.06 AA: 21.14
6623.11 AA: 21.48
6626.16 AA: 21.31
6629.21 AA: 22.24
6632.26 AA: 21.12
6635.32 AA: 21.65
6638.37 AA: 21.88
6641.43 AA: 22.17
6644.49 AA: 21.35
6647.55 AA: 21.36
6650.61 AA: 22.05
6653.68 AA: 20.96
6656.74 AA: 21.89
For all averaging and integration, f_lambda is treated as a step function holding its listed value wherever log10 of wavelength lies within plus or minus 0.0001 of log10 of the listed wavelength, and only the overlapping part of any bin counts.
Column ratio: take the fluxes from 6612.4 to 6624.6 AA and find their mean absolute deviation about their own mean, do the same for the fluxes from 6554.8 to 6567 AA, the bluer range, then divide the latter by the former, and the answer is 284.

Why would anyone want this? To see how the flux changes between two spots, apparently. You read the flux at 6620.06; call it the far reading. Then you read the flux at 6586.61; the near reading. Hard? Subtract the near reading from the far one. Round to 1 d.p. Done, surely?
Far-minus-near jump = -2.3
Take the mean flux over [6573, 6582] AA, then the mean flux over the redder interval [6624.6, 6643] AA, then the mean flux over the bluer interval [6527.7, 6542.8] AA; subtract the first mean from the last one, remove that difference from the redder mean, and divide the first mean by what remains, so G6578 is 0.95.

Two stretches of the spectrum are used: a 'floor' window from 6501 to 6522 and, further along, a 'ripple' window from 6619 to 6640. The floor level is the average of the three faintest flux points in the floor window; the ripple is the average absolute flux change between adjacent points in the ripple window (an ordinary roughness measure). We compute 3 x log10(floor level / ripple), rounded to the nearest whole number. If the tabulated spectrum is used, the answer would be 5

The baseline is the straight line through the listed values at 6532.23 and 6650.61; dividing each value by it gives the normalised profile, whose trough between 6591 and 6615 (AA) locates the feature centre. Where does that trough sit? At 6592.68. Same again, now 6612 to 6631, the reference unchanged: 6620.06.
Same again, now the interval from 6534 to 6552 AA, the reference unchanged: 6535.24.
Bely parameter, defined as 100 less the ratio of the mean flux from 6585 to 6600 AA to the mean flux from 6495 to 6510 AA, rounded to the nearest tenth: 99.0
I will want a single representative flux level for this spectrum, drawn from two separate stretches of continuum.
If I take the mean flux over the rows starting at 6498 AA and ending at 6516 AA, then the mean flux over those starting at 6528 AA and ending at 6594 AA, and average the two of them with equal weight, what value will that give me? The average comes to 30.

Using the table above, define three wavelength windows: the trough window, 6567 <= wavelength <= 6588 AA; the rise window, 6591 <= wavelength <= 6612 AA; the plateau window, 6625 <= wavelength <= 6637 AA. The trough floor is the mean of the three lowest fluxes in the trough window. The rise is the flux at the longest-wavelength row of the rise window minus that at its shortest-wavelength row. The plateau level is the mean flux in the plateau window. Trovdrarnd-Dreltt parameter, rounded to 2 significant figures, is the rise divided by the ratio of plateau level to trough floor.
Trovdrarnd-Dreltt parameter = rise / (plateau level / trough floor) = 1.4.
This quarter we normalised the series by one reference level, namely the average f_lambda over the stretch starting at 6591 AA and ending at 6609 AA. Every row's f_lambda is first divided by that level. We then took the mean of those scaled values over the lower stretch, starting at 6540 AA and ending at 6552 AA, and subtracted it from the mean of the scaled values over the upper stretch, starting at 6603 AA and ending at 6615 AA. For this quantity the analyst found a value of -0.24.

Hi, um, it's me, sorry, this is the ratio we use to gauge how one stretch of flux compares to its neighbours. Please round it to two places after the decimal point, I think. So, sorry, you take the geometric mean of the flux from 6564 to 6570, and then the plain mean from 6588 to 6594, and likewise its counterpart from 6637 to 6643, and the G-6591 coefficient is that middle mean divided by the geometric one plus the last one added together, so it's 0.43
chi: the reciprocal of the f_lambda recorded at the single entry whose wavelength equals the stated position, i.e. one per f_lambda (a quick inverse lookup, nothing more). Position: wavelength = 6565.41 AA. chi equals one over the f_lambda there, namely 0.0283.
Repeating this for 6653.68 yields 0.0477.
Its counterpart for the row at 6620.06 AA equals 0.0473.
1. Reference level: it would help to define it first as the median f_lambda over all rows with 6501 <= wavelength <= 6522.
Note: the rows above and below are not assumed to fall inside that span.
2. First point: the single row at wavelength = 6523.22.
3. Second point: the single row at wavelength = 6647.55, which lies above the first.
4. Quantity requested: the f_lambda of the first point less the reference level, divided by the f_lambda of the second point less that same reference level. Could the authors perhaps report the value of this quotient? -5.7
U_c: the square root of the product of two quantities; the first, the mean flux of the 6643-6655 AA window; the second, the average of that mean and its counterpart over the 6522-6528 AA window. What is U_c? 22.5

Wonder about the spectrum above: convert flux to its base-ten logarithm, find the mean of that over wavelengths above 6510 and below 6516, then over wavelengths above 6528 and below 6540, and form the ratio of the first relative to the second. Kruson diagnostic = 1.02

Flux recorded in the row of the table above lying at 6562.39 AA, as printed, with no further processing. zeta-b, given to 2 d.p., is 285.80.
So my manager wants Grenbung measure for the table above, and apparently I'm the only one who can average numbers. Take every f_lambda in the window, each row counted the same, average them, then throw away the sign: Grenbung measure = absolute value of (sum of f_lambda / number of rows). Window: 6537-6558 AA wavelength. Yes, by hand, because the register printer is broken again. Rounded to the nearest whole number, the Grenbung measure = 24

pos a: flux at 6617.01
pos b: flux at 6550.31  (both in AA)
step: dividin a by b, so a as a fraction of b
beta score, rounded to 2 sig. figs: 0.88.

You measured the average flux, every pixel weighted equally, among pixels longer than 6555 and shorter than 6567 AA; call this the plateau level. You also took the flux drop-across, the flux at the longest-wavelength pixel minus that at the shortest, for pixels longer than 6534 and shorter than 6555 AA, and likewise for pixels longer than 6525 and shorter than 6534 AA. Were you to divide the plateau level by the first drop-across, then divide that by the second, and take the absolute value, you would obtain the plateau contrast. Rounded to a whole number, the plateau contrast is 46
